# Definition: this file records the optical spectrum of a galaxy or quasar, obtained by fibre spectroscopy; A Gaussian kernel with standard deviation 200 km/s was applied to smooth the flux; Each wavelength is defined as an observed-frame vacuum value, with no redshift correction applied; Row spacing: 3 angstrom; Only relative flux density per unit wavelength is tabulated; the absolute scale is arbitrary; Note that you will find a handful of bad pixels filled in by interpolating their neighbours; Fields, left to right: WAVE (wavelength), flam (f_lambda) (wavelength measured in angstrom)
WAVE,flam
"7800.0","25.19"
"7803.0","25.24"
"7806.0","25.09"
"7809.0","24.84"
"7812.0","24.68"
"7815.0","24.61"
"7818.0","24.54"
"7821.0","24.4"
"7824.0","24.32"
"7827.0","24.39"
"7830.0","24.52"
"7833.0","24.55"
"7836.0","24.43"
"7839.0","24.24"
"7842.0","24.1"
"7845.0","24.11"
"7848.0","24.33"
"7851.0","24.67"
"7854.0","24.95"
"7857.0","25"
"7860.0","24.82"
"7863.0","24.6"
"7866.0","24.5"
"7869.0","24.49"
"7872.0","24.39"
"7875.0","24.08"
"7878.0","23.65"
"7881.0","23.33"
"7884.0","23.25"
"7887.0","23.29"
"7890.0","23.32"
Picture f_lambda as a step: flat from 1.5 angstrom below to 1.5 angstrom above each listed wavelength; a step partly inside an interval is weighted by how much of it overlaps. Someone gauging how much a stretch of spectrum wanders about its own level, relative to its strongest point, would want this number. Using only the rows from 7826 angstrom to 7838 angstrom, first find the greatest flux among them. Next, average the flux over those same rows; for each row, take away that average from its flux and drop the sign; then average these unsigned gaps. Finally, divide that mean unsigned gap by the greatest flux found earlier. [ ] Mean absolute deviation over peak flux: 0.0025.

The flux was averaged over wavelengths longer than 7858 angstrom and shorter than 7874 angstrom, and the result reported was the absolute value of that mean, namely 24.6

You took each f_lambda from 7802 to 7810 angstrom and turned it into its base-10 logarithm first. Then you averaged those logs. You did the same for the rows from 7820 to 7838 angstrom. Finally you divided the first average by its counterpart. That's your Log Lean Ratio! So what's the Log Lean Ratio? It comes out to 1.008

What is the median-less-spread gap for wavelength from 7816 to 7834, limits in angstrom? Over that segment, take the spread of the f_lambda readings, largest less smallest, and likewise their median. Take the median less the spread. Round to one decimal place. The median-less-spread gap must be 24.2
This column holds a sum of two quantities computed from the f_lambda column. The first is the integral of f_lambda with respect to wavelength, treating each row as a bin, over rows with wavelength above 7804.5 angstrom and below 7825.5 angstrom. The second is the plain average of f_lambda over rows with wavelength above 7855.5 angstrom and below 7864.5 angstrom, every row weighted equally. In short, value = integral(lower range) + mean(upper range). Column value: 542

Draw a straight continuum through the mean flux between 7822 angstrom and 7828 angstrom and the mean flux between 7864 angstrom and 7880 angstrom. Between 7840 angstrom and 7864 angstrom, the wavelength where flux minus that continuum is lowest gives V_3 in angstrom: 7842.0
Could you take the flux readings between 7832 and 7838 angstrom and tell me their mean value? 24.5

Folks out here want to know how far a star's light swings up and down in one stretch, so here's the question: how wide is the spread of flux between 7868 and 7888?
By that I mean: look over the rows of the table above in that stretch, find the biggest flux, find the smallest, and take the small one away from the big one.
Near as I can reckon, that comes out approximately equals 1.2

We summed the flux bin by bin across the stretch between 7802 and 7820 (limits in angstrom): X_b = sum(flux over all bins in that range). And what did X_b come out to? 149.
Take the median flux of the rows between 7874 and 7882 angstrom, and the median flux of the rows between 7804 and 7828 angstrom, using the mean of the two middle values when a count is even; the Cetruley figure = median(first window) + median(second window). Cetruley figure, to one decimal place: 48.2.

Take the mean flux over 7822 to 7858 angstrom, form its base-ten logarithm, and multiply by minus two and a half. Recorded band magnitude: -3.47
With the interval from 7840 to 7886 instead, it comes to -3.46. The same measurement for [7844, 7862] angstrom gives -3.48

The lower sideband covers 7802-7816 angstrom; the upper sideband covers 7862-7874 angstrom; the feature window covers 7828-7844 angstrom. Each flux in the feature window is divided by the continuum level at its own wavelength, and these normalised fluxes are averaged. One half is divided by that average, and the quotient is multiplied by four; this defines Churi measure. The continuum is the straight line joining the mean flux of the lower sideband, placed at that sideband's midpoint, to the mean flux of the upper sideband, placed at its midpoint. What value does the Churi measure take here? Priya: 2.03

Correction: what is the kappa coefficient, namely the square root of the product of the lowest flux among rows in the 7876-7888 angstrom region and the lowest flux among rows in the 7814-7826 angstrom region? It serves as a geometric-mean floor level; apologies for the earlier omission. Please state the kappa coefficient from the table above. 23.8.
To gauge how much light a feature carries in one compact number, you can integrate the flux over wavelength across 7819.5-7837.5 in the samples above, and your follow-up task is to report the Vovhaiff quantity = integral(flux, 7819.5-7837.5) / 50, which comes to 8.80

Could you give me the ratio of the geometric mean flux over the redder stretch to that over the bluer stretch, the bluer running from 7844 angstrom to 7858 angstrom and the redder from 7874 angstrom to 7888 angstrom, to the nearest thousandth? 0.956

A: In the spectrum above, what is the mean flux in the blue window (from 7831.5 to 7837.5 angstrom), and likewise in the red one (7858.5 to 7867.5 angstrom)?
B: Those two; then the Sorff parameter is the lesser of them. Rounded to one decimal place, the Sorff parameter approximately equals 24.5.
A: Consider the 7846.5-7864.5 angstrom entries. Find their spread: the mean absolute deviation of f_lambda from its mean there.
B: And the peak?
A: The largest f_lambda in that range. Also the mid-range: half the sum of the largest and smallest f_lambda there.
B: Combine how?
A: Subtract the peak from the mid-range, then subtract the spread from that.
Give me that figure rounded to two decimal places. -0.53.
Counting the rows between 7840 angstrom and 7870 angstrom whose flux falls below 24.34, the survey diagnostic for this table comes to 3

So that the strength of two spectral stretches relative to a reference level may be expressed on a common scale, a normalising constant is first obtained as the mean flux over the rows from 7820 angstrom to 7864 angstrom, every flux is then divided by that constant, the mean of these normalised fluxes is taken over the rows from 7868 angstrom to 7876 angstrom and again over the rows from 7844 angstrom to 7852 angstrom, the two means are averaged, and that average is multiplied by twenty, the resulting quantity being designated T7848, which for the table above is 19.9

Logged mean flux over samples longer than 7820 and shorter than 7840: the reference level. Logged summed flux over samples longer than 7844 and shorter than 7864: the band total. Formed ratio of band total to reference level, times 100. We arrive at 707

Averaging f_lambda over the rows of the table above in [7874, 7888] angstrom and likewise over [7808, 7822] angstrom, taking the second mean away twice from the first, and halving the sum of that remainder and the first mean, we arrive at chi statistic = -1.1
